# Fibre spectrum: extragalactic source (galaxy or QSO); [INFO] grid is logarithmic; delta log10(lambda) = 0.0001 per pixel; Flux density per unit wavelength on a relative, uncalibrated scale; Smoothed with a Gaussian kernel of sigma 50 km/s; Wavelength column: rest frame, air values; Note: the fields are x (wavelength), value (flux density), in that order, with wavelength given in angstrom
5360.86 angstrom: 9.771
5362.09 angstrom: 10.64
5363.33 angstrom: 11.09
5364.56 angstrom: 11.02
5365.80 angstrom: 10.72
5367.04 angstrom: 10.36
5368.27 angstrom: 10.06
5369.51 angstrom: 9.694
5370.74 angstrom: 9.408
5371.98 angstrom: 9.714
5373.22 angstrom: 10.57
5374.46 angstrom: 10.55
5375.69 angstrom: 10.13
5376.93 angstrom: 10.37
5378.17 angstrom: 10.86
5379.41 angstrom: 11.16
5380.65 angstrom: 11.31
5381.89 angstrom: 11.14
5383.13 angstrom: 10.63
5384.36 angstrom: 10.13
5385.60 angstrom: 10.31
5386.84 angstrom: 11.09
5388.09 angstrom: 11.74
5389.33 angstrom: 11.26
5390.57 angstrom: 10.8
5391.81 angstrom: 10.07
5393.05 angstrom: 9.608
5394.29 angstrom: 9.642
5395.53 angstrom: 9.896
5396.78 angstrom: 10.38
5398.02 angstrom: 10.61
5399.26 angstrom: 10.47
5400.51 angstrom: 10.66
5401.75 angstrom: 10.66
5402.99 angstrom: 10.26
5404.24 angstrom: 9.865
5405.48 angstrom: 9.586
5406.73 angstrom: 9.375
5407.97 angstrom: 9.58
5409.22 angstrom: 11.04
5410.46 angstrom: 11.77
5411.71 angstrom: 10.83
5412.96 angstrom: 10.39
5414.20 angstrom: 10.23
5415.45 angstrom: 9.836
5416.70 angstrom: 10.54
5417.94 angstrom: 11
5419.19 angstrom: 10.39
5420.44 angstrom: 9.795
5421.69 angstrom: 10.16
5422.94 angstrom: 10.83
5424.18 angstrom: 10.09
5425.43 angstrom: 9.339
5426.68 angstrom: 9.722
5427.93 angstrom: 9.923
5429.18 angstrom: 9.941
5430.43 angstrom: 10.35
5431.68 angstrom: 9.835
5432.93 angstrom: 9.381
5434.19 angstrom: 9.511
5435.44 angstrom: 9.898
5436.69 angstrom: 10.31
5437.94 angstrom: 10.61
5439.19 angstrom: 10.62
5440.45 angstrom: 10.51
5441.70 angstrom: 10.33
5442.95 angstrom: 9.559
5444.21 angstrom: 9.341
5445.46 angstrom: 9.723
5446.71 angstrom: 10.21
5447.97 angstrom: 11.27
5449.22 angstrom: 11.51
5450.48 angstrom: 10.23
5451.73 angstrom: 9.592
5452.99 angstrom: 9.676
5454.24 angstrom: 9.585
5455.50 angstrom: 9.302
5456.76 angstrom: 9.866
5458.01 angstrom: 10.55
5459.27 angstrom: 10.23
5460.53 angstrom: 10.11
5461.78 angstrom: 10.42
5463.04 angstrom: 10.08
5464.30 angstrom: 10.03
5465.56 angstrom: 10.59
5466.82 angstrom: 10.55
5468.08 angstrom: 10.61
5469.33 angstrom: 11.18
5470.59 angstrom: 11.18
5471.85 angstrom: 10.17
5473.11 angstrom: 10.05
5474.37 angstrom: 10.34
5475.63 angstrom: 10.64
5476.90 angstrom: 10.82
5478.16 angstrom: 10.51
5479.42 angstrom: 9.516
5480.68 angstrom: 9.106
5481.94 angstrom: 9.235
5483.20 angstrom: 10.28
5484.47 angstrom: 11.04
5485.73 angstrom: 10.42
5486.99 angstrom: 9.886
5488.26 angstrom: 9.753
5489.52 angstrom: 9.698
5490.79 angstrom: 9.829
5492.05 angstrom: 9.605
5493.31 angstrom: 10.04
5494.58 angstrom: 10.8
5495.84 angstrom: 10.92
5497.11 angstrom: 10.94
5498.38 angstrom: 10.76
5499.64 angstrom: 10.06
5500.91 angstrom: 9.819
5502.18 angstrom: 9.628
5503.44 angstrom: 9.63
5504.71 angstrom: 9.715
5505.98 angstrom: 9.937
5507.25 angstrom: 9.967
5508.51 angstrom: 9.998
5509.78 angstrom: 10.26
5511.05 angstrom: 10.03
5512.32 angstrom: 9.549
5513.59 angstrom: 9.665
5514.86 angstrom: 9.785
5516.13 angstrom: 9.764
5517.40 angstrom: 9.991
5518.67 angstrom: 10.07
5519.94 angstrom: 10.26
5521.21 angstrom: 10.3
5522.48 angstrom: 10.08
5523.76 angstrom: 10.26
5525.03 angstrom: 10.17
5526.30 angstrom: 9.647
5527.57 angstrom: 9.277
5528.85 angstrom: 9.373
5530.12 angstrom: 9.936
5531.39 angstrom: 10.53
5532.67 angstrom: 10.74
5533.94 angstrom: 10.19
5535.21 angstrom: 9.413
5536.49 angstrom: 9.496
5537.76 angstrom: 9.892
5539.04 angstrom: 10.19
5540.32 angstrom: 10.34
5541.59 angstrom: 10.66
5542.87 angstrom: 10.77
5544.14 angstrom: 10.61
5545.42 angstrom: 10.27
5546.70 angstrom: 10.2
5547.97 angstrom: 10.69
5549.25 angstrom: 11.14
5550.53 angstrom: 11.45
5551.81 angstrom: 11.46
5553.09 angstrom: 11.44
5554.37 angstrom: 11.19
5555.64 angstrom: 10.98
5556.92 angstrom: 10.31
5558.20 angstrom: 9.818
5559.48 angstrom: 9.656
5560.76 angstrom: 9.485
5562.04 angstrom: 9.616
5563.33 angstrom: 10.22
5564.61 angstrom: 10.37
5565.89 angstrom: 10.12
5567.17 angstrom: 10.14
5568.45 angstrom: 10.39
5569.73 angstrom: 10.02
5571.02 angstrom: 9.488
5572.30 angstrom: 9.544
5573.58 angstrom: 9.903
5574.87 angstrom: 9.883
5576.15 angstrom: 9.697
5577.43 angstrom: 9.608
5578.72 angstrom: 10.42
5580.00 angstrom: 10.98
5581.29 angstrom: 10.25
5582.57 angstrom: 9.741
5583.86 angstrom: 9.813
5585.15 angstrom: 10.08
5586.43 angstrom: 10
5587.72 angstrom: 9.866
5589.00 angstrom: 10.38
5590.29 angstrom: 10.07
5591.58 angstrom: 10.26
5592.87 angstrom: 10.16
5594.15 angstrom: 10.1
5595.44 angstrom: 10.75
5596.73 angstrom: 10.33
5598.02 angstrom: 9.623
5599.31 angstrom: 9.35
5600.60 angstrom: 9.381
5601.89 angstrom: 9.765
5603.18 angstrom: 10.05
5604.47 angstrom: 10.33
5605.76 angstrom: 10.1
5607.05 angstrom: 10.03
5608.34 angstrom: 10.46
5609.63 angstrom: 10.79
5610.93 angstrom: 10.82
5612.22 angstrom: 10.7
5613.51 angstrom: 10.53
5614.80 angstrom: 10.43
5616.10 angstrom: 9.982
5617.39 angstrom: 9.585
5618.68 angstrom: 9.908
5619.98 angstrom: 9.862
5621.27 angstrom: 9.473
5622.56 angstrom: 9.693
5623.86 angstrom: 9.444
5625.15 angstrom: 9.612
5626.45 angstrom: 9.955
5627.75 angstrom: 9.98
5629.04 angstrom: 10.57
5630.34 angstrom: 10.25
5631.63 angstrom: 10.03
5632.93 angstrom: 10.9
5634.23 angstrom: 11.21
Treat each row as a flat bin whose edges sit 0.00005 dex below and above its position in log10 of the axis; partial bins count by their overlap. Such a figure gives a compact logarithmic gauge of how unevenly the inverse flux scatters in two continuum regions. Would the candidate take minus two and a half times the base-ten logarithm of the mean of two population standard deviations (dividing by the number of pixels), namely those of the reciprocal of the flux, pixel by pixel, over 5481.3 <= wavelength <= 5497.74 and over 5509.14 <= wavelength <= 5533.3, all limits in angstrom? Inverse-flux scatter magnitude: 5.84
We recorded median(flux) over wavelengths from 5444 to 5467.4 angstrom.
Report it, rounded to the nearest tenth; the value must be 10.1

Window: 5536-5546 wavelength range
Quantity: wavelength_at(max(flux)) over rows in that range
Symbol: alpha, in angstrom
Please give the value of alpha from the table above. 5542.87 angstrom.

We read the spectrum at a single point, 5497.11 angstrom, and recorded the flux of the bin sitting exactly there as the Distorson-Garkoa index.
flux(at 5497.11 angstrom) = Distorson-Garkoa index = 10.94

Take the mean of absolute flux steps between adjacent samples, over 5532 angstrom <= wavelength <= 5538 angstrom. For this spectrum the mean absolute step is 0.45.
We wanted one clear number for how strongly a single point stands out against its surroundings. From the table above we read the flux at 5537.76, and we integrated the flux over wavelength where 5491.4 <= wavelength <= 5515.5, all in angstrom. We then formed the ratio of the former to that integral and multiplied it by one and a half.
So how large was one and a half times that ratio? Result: 0.061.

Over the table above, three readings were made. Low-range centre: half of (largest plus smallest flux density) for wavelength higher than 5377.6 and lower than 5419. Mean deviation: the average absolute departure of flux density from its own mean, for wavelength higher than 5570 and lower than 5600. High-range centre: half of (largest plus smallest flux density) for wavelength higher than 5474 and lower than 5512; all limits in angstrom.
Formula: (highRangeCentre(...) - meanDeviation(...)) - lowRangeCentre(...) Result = -0.82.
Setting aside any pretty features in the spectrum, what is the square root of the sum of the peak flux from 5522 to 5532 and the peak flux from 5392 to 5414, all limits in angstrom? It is 4.72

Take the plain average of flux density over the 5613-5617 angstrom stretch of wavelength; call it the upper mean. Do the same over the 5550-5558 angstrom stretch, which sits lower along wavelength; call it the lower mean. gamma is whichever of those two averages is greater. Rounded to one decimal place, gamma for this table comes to 11.1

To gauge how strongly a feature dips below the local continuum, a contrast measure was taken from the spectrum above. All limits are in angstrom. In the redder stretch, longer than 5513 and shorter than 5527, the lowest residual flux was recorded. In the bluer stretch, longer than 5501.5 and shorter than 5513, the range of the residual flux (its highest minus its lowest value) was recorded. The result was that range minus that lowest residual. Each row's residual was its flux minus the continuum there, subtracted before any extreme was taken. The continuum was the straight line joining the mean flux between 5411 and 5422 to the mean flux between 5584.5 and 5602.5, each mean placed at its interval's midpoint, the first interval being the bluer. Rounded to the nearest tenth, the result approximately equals 1.2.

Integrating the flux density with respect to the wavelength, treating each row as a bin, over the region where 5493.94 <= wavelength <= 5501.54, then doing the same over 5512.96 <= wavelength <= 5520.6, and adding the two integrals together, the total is 156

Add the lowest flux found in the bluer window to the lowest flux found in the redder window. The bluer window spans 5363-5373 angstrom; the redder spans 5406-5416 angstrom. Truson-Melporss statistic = 18.8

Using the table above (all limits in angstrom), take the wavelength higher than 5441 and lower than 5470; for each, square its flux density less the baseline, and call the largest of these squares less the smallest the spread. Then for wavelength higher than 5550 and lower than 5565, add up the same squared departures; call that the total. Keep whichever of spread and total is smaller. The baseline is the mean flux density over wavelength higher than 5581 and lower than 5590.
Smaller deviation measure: 2.2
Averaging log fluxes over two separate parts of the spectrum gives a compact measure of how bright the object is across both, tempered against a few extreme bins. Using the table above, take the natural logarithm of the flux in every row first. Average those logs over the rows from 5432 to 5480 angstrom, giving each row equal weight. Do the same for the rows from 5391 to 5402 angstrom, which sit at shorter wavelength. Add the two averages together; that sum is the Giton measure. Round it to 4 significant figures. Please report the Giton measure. 4.647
